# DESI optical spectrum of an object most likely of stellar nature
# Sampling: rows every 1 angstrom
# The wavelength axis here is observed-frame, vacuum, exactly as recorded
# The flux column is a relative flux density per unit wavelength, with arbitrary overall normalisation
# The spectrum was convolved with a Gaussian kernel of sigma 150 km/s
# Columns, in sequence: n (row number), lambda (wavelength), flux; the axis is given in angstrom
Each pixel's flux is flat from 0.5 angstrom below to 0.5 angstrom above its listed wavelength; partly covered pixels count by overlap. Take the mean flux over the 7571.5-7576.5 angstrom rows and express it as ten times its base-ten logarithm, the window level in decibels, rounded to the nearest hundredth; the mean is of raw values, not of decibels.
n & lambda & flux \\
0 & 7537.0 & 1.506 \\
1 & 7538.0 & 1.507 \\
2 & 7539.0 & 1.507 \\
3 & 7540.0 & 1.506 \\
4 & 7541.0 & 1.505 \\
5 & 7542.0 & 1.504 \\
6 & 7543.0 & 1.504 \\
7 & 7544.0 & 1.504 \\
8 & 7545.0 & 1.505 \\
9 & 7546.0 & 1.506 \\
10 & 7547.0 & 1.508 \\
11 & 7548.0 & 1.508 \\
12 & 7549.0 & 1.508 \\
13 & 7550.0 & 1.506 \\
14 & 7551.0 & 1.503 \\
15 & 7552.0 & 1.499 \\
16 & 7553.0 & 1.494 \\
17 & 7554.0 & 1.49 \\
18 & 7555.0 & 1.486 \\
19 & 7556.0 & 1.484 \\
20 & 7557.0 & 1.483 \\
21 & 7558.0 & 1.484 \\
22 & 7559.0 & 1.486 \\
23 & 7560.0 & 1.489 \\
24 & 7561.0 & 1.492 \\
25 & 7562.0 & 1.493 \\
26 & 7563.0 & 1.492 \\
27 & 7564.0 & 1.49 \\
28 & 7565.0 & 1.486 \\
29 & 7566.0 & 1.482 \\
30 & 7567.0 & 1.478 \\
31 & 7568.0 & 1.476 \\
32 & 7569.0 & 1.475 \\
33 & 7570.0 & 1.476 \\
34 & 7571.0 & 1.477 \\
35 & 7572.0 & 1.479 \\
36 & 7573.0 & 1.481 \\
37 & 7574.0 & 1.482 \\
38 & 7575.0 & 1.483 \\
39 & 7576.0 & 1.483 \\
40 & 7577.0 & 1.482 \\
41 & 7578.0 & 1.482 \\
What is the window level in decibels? 1.71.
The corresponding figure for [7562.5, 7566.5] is 1.72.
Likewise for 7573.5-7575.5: 1.71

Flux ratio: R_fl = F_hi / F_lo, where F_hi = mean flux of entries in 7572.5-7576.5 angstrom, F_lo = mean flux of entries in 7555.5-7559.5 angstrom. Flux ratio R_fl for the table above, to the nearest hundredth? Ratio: 1.00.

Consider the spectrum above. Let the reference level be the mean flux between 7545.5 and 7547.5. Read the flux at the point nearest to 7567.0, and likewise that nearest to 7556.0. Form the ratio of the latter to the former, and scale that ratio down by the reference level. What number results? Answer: 0.666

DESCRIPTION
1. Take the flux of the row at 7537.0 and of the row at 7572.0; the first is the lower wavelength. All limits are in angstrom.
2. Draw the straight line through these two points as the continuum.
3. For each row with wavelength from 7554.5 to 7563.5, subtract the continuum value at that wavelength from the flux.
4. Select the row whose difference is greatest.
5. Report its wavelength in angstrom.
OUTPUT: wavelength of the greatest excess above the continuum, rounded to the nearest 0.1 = 7562.0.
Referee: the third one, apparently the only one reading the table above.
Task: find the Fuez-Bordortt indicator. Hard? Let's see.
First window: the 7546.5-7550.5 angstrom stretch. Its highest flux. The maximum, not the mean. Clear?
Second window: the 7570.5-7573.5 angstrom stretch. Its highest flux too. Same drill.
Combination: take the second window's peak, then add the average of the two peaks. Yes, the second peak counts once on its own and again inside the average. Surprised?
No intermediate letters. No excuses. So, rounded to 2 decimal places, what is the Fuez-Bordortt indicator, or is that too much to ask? 2.98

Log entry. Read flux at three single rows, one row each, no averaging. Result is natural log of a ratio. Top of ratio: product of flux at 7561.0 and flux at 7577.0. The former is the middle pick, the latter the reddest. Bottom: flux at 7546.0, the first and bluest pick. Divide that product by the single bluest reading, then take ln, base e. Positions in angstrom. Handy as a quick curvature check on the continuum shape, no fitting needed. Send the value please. 0.384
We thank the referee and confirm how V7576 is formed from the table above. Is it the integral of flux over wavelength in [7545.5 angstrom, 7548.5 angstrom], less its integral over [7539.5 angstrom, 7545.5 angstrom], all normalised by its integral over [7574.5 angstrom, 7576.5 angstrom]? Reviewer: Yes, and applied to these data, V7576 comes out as -1.5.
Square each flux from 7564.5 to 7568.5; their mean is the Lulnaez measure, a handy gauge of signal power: 2.192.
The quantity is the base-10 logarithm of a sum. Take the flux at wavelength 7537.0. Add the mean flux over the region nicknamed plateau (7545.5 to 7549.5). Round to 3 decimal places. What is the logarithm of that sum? 0.479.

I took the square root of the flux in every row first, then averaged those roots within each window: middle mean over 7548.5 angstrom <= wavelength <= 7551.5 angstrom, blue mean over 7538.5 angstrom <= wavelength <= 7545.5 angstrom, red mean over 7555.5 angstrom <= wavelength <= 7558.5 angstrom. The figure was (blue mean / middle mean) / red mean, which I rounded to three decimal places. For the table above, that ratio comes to 0.821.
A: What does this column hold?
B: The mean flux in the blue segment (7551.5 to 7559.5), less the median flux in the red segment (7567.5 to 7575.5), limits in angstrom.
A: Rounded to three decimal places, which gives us 0.010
